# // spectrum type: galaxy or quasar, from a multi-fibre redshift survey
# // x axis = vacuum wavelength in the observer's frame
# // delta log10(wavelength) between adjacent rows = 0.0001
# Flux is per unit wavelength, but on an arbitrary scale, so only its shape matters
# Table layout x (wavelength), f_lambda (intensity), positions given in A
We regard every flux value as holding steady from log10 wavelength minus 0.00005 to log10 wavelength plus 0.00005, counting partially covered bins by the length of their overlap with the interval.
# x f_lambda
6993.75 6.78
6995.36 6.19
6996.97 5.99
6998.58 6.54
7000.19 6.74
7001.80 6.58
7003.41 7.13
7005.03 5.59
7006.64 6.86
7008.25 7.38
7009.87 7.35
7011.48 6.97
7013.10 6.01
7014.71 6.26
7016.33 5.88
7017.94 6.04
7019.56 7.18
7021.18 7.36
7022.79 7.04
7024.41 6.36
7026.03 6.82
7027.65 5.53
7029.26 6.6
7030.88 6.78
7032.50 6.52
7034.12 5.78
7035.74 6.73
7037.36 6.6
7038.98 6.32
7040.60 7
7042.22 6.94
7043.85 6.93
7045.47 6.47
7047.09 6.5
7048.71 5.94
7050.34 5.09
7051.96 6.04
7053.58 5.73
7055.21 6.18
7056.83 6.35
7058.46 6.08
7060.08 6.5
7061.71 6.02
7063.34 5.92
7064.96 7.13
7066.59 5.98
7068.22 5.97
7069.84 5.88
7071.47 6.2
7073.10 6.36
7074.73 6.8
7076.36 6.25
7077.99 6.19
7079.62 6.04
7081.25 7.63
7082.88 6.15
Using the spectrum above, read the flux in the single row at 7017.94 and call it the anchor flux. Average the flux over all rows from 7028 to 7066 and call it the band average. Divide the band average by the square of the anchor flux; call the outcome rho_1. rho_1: 0.174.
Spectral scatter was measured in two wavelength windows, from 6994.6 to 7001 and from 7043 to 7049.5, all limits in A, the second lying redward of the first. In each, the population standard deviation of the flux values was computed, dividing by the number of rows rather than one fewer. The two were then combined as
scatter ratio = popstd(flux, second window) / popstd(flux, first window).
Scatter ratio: 1.2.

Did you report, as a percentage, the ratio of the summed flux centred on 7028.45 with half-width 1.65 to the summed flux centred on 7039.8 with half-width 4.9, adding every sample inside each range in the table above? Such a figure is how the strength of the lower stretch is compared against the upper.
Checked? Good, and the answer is 30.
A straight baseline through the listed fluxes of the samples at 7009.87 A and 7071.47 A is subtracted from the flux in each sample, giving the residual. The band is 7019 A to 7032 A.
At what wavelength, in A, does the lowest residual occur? 7027.65 A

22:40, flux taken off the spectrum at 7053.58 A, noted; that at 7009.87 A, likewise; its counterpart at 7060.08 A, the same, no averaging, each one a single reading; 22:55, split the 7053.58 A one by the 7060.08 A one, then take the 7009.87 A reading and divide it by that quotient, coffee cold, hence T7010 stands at 8.3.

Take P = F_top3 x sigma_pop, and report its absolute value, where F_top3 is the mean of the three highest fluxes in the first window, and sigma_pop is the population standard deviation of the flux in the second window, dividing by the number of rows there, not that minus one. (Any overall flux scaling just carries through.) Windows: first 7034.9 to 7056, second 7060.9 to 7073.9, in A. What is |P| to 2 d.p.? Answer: 2.70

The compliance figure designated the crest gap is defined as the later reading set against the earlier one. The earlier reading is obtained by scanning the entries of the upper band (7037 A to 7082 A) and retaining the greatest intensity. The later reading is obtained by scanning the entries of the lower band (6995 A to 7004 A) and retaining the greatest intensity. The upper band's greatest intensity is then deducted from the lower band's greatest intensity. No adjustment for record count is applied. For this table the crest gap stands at -0.5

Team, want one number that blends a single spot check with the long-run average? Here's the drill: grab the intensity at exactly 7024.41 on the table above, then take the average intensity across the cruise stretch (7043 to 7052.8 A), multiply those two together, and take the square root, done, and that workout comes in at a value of 6.26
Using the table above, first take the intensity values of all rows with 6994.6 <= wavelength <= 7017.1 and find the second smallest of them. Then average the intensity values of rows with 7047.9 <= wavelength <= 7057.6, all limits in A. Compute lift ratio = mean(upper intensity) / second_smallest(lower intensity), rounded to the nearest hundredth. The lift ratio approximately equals 1.00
